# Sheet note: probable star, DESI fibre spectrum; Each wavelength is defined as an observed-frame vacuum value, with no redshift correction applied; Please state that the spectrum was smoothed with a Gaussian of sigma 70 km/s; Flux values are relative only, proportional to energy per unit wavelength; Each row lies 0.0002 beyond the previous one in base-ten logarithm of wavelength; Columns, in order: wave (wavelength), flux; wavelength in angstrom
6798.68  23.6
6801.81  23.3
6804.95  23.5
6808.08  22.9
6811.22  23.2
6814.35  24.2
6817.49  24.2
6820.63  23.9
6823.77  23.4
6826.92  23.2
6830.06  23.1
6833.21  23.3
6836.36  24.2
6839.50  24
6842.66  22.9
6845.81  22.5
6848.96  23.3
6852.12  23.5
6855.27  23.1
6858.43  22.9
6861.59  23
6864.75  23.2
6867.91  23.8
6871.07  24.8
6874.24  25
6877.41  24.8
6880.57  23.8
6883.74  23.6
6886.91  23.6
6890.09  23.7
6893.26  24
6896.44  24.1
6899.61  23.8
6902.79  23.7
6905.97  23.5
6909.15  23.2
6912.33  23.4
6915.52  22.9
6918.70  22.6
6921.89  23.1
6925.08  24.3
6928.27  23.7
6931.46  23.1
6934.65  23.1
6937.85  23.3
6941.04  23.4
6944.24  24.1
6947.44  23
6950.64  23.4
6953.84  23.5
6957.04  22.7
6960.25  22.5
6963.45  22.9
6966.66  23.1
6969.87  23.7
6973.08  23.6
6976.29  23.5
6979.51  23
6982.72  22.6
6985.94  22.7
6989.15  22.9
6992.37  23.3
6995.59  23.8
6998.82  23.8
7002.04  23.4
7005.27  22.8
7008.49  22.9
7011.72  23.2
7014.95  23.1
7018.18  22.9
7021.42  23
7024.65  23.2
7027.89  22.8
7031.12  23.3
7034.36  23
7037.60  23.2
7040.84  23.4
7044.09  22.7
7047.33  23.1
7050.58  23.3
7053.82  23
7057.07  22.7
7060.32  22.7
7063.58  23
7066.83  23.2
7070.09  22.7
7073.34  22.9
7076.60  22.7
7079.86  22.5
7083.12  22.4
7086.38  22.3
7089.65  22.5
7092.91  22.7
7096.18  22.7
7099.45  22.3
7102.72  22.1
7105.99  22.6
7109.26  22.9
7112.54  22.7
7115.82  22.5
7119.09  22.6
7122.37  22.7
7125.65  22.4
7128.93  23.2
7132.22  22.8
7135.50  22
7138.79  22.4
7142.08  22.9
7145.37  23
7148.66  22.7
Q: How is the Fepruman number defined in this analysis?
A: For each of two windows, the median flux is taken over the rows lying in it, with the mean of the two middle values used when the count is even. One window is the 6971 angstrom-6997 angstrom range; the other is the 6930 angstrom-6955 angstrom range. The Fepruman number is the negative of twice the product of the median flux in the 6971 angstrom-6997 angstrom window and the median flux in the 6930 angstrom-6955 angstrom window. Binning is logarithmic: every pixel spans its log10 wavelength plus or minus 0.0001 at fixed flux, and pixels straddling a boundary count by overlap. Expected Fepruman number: -1081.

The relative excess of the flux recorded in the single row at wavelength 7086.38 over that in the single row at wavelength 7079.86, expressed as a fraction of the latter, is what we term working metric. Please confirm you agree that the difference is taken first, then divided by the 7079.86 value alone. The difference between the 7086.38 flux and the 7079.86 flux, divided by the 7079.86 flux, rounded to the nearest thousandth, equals -0.009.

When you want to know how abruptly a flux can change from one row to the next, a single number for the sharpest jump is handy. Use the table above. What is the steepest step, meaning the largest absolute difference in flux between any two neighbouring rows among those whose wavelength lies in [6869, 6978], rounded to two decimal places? 1.20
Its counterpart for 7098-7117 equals 0.50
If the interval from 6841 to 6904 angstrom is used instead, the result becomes 1.00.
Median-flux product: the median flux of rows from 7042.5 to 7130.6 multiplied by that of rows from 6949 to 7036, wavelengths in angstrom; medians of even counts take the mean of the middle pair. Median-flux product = 524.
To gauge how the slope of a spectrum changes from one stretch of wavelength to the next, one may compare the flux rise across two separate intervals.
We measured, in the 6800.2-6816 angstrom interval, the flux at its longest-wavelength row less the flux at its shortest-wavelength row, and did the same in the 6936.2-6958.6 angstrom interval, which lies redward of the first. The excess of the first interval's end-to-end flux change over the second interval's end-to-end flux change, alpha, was 1.5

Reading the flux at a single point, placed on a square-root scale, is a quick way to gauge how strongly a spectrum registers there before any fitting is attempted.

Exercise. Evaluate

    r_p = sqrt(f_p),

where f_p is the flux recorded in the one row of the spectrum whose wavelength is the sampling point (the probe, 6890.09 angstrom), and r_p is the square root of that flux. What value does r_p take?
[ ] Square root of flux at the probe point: 4.87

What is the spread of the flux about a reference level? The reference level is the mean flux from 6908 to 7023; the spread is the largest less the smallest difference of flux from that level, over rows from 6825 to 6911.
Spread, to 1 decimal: 2.5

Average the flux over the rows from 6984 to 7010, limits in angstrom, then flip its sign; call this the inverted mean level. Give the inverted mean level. -23.2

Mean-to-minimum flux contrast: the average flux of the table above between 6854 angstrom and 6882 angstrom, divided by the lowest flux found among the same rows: 1.04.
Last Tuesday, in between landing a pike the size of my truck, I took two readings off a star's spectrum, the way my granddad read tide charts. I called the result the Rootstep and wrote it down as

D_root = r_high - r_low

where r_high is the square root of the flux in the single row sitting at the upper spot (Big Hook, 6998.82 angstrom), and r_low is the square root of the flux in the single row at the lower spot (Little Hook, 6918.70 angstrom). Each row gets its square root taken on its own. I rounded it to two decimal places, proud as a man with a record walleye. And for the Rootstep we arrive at 0.12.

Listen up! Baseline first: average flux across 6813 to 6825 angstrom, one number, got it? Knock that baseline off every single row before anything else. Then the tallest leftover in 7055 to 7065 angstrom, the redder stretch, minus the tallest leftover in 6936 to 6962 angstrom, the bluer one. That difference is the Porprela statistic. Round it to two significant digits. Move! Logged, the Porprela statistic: -1.1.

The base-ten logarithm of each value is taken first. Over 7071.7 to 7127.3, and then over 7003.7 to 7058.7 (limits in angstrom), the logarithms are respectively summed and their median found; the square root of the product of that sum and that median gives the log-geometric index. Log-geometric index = 5.60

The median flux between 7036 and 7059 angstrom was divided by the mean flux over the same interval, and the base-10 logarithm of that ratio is 0.0008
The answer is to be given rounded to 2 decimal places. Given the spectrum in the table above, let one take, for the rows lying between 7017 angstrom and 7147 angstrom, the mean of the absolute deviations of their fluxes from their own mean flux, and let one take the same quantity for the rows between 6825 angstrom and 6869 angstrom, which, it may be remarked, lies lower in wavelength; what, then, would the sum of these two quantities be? 0.61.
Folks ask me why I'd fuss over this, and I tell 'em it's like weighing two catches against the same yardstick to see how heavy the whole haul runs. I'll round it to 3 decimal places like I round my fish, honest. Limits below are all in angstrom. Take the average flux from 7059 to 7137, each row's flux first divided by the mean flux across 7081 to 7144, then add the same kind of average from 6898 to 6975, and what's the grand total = 2.036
